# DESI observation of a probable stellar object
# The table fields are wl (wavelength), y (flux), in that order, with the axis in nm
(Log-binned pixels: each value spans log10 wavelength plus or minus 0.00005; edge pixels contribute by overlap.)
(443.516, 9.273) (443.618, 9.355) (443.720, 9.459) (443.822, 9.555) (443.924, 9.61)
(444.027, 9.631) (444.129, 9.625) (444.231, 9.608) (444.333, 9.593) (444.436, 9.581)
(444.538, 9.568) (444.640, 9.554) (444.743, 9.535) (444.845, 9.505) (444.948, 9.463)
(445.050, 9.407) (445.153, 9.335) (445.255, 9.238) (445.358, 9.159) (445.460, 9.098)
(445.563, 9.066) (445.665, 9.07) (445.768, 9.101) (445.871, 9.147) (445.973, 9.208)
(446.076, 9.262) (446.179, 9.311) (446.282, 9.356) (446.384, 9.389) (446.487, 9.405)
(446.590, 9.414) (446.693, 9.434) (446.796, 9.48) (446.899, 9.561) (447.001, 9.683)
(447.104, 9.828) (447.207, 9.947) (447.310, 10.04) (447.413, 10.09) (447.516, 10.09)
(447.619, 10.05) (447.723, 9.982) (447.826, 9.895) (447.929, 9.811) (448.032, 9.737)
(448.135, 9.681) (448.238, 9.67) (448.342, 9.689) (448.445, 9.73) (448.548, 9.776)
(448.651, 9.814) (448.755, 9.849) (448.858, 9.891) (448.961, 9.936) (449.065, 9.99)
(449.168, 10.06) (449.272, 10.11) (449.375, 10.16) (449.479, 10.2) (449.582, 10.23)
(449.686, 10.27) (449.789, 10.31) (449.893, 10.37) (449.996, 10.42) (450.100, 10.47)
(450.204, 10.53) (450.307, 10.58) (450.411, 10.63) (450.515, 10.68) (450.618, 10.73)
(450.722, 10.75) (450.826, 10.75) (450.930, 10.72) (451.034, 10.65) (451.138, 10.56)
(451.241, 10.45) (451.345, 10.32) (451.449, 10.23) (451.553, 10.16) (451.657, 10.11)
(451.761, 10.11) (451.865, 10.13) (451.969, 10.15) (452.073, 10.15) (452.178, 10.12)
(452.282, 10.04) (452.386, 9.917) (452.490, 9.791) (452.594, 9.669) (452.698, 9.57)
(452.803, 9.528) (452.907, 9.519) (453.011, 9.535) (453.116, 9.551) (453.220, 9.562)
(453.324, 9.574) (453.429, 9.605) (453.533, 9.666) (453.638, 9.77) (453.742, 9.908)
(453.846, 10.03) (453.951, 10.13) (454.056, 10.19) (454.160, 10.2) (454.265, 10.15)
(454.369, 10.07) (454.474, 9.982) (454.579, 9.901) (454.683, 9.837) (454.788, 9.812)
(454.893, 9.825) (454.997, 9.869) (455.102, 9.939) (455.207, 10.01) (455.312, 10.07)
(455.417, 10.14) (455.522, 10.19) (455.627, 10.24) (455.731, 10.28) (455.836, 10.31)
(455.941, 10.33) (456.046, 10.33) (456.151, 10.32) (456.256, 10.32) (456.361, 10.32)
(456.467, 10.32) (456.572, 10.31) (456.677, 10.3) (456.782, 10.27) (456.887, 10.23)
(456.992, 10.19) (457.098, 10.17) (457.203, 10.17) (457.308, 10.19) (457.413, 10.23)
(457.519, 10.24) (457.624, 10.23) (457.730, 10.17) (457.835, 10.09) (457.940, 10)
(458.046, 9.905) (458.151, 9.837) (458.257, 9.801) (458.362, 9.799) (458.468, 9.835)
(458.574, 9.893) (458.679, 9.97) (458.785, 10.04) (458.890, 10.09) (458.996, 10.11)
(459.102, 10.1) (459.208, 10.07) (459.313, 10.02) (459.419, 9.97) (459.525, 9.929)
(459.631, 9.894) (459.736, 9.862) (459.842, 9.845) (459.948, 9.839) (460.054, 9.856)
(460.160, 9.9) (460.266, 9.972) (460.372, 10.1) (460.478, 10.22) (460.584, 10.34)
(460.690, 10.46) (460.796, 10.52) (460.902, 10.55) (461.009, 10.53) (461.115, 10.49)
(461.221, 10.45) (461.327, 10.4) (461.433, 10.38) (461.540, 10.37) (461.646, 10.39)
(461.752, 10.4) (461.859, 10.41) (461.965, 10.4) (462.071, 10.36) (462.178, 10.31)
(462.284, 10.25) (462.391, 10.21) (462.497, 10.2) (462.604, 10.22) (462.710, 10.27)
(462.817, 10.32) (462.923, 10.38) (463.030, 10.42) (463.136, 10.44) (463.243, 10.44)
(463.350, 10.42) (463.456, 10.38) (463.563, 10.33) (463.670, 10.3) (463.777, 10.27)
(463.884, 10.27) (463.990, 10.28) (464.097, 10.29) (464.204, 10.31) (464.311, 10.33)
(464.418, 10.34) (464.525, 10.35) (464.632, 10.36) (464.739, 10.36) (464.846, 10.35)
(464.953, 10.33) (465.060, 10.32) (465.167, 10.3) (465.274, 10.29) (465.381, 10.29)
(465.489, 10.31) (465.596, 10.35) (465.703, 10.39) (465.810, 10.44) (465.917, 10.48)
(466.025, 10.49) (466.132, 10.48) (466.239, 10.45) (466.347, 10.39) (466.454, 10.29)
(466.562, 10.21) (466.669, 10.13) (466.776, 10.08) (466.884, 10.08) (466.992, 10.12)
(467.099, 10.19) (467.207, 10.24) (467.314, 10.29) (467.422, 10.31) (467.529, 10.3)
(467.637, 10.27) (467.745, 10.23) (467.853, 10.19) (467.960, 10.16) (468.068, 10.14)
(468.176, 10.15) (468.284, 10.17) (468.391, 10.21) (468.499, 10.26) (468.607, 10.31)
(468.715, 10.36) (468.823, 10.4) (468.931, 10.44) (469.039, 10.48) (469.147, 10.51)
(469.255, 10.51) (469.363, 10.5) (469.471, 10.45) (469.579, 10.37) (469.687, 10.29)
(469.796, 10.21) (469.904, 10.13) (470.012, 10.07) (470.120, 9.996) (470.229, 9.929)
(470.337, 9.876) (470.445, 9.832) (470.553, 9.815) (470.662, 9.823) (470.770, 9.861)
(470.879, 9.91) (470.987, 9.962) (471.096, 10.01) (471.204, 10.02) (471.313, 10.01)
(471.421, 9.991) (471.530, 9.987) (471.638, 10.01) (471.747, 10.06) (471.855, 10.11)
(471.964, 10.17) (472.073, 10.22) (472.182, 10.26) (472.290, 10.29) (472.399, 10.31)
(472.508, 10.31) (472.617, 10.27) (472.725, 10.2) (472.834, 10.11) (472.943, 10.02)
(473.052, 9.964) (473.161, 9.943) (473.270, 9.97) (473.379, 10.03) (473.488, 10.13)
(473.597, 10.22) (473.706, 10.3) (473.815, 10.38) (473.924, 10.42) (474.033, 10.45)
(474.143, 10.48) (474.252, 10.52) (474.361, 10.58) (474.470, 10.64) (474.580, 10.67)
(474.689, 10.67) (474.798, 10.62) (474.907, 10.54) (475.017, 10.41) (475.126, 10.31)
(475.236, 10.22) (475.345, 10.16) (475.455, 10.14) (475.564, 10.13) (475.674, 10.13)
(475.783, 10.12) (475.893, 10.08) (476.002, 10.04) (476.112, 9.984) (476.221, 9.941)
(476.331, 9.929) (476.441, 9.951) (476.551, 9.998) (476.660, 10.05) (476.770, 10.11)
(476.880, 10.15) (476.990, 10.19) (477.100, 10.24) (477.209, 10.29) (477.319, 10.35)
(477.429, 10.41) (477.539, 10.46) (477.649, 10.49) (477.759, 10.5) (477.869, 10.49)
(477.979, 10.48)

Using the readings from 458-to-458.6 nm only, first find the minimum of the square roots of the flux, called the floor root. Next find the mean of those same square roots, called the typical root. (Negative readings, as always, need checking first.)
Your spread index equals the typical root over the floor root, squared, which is 1.00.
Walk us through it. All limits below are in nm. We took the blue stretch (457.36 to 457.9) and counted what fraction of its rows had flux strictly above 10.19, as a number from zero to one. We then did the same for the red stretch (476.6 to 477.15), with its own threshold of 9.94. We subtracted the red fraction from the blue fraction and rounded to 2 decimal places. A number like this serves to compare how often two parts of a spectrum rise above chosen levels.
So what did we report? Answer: -0.40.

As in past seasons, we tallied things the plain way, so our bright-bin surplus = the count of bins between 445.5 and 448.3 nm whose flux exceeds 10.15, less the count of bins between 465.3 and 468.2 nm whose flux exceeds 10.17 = -20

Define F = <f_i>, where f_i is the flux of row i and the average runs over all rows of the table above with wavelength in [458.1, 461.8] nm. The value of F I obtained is 10.1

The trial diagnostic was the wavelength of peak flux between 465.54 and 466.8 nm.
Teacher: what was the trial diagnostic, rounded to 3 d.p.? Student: 466.025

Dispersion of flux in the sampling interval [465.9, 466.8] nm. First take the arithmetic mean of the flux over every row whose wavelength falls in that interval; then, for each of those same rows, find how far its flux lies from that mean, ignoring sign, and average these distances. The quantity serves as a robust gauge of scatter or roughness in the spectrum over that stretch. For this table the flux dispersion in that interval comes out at 0.14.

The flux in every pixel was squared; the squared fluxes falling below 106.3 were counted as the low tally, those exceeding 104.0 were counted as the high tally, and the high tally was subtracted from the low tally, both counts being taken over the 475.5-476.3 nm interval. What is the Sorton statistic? 7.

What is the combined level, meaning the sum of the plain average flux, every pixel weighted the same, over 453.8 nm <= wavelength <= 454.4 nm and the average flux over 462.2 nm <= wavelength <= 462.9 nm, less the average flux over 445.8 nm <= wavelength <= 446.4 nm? 11.1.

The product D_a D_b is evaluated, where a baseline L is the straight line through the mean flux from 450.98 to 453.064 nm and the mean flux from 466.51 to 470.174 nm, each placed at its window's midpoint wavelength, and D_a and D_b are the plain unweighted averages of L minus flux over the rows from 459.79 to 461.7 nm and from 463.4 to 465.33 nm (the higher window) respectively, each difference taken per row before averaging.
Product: 0.01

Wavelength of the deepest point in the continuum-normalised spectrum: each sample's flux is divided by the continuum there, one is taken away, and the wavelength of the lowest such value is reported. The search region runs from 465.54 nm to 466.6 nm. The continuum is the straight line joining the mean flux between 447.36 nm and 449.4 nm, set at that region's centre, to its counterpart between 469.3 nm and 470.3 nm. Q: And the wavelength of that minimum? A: 466.562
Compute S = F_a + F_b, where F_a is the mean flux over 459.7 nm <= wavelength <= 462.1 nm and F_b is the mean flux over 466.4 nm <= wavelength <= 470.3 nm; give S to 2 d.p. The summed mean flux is 20.51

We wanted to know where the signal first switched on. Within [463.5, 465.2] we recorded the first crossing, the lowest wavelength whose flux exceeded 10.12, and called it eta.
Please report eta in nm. 463.563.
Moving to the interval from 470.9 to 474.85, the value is 471.964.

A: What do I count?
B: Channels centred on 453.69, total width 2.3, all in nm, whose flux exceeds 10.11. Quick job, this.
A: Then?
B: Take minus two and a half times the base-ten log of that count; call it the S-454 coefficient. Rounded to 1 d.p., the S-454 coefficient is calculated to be -1.5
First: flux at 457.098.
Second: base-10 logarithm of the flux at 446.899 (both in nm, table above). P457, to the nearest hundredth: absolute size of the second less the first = 9.19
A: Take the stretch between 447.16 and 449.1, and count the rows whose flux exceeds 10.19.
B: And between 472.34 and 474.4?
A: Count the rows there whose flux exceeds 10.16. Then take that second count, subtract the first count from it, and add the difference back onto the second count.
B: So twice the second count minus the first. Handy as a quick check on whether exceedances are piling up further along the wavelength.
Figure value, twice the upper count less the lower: 24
